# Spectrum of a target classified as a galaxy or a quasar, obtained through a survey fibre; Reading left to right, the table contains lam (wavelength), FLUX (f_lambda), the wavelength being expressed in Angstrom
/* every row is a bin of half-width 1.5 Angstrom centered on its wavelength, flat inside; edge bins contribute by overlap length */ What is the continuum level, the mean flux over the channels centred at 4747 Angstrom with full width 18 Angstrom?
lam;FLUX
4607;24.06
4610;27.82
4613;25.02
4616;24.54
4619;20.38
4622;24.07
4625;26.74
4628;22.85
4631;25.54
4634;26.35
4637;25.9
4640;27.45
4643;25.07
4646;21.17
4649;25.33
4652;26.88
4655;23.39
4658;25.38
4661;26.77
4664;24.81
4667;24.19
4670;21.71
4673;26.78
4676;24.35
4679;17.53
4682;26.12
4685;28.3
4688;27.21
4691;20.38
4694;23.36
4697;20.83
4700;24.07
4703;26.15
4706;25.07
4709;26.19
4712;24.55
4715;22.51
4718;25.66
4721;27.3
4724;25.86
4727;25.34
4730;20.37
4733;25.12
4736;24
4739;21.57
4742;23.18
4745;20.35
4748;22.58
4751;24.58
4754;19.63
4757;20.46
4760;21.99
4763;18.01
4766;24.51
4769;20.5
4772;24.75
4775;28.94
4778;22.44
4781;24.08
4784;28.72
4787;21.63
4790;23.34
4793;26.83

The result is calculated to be 22.0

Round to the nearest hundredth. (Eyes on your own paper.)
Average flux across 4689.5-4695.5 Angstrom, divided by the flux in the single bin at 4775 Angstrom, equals 0.76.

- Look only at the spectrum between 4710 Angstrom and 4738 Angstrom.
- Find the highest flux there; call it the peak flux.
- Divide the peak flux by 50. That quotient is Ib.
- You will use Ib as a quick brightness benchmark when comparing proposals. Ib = 0.546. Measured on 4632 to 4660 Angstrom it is 0.549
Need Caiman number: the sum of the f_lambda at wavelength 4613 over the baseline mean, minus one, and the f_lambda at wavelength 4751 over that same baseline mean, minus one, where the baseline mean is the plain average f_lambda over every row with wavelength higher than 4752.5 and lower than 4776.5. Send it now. 0.22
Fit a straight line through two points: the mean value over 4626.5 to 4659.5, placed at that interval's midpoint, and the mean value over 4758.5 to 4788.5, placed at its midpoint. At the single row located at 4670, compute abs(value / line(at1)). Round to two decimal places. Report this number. 0.88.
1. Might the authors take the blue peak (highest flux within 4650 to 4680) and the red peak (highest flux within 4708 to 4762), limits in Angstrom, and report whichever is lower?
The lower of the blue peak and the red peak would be 26.9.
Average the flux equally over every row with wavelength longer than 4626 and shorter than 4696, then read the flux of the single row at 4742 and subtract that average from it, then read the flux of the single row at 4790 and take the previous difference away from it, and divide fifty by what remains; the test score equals 2.02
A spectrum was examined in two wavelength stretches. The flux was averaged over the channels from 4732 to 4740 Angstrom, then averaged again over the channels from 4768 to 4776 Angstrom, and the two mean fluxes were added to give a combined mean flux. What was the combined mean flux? 48.3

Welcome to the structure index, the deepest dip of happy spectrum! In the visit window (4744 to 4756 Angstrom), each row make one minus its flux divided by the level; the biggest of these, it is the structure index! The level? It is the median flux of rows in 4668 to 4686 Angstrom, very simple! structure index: 0.22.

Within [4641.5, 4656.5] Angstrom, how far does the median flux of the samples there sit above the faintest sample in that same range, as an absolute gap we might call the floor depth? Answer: 3.9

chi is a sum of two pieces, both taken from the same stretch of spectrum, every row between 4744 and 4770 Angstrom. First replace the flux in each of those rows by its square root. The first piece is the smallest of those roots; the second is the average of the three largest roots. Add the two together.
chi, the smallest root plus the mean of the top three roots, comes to 9.13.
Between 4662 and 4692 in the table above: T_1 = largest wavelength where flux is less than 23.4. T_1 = 4691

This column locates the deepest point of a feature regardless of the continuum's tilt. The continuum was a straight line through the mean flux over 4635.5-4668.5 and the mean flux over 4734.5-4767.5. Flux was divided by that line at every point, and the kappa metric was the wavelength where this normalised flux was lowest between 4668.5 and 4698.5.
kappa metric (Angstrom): 4679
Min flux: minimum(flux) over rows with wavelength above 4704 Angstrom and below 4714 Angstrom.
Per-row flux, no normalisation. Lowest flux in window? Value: 24.55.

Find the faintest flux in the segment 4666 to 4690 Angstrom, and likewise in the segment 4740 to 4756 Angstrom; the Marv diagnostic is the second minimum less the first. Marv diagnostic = 2.1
